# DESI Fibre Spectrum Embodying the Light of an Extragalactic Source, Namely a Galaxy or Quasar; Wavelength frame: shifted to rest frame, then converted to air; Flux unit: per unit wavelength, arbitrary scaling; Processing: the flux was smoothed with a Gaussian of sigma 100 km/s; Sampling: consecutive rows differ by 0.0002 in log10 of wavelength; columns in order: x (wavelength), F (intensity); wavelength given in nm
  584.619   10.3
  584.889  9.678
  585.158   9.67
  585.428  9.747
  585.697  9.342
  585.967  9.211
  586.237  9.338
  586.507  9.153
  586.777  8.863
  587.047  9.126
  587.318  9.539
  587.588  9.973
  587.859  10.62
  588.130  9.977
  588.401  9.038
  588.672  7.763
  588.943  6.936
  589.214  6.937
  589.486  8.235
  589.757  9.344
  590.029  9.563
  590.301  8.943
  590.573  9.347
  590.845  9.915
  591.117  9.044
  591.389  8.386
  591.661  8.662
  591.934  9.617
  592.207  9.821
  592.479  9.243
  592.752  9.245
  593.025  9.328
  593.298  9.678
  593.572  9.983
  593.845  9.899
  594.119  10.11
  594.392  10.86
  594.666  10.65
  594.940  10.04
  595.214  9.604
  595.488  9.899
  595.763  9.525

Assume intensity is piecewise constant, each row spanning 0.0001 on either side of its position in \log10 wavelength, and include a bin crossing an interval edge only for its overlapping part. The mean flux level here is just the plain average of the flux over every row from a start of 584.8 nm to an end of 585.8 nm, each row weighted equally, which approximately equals 9.6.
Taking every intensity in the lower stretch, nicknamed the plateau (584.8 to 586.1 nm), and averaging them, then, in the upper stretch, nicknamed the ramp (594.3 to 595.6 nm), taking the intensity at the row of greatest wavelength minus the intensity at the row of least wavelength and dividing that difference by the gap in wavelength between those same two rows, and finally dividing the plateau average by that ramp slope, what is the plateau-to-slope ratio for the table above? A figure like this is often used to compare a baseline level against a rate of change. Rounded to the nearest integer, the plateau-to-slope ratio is -11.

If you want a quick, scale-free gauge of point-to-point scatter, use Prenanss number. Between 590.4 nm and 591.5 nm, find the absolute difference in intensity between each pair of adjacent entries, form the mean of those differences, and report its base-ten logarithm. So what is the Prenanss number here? -0.2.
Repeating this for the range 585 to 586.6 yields -0.7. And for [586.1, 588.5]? -0.3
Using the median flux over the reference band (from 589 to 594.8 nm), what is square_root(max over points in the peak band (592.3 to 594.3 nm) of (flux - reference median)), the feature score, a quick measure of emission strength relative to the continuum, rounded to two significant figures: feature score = 0.87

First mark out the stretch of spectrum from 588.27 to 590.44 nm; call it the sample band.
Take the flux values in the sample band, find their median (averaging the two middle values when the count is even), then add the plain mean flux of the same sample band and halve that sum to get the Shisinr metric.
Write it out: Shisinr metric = 8.5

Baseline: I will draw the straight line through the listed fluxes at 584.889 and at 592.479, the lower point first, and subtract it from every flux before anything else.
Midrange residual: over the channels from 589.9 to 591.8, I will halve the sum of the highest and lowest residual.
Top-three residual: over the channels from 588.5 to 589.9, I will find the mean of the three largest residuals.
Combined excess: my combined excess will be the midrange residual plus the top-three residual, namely -1.1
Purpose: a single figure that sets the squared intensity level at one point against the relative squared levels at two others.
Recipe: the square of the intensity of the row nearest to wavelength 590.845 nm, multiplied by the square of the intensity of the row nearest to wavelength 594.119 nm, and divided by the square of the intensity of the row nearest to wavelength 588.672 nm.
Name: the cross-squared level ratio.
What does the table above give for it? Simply 167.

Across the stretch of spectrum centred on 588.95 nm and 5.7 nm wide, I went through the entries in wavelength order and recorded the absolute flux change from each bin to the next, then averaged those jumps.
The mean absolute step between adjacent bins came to 0.60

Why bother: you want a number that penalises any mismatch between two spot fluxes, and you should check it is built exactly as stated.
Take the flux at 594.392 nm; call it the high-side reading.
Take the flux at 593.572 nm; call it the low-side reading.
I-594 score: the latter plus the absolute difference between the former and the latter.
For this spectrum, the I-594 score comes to 10.9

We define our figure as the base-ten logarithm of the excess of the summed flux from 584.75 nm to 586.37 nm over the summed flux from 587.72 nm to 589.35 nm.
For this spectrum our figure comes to 0.76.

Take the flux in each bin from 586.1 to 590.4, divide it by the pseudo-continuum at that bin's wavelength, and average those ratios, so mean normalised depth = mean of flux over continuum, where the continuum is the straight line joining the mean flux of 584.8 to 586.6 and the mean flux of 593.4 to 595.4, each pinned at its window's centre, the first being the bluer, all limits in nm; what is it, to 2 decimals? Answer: 0.93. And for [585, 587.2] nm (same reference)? 0.98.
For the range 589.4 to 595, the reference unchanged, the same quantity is 0.95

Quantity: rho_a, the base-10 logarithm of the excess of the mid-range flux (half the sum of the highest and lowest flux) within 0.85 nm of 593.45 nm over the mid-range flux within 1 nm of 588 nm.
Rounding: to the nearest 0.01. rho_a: -0.05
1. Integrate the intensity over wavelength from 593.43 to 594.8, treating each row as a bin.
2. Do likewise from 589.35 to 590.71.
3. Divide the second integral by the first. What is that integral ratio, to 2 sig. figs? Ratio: 0.88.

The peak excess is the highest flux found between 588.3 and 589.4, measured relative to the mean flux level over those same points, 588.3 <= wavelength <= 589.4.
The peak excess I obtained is 1.4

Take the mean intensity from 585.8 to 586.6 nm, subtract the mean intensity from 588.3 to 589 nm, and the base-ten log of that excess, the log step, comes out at 0.1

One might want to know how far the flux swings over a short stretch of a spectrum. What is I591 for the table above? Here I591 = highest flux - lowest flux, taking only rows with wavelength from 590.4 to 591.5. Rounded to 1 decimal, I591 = 1.5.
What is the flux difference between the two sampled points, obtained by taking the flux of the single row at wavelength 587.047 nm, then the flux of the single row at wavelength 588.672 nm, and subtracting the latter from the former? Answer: 1.4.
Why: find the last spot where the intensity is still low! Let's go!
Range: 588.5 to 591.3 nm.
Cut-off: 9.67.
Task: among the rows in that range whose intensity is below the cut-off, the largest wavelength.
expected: 591.117 nm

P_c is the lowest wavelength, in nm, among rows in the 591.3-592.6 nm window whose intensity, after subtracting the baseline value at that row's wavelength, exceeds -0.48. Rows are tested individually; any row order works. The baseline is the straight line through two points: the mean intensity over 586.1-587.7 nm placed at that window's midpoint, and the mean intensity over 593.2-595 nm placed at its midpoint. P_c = 591.934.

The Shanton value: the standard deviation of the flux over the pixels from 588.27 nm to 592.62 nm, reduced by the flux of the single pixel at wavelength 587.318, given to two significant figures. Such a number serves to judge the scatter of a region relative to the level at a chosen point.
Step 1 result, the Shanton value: -8.6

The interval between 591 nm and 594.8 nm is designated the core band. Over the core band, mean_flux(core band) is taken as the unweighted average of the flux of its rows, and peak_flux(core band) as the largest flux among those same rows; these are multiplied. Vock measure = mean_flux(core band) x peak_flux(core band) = 104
